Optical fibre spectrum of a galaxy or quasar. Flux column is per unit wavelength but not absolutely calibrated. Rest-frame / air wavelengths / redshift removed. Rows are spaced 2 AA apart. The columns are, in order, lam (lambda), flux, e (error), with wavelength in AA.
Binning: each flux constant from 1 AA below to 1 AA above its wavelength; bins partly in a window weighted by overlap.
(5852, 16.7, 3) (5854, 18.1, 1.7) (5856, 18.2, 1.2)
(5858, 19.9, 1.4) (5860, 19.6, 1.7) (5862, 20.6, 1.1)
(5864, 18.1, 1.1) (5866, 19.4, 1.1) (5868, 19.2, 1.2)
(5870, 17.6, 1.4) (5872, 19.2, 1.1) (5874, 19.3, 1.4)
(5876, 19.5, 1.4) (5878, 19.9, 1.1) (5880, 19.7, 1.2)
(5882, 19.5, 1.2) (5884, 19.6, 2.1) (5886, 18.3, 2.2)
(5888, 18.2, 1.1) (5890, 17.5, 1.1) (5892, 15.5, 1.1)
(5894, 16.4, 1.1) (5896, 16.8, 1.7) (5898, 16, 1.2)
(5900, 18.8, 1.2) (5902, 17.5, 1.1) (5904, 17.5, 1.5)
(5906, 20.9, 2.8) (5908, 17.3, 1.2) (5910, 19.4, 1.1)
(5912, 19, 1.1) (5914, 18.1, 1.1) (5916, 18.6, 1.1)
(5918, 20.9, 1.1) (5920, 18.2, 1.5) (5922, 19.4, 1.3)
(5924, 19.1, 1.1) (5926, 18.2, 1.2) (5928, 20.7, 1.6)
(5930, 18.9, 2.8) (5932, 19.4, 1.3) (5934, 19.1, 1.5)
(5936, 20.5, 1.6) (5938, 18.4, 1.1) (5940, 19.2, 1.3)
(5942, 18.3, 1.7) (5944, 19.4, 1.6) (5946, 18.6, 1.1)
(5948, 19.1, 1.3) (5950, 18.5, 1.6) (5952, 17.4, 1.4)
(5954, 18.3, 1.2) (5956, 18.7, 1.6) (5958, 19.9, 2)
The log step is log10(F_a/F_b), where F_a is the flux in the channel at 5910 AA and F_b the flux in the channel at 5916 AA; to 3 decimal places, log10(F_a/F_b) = 0.018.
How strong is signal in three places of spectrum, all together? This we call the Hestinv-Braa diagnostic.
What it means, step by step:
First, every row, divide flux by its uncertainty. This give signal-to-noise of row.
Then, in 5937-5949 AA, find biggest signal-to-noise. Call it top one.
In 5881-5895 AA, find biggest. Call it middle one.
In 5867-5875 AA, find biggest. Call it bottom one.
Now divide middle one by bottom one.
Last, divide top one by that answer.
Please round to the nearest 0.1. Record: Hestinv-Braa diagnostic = 17.8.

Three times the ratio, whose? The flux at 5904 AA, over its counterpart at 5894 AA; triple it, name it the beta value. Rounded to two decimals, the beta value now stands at 3.20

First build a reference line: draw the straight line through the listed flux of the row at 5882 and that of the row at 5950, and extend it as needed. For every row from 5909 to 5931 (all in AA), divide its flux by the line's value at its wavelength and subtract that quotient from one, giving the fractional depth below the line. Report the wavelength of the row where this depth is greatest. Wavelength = 5914 AA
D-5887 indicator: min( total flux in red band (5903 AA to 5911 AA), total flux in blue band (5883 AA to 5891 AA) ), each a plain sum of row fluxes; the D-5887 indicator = 74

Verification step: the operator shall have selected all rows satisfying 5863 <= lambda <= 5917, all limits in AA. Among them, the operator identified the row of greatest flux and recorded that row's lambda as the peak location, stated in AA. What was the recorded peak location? 5906 AA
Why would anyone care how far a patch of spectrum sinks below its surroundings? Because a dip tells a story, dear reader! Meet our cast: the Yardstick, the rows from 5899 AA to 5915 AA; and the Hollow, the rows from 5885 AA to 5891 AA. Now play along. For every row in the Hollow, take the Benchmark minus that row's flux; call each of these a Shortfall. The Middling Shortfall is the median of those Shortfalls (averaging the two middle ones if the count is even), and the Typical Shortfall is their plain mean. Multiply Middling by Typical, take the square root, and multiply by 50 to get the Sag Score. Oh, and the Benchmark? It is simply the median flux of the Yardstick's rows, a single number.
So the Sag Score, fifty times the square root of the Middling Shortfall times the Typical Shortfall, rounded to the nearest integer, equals 17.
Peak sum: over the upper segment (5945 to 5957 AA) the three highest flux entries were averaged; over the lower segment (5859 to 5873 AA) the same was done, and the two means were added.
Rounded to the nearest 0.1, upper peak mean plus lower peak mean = 38.7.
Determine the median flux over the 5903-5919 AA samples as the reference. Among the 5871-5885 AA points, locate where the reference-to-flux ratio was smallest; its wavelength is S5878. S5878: 5878 AA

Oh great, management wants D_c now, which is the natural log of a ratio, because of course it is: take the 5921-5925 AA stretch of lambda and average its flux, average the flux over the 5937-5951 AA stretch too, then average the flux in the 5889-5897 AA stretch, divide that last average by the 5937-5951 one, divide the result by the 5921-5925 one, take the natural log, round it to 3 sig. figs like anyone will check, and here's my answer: -3.08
